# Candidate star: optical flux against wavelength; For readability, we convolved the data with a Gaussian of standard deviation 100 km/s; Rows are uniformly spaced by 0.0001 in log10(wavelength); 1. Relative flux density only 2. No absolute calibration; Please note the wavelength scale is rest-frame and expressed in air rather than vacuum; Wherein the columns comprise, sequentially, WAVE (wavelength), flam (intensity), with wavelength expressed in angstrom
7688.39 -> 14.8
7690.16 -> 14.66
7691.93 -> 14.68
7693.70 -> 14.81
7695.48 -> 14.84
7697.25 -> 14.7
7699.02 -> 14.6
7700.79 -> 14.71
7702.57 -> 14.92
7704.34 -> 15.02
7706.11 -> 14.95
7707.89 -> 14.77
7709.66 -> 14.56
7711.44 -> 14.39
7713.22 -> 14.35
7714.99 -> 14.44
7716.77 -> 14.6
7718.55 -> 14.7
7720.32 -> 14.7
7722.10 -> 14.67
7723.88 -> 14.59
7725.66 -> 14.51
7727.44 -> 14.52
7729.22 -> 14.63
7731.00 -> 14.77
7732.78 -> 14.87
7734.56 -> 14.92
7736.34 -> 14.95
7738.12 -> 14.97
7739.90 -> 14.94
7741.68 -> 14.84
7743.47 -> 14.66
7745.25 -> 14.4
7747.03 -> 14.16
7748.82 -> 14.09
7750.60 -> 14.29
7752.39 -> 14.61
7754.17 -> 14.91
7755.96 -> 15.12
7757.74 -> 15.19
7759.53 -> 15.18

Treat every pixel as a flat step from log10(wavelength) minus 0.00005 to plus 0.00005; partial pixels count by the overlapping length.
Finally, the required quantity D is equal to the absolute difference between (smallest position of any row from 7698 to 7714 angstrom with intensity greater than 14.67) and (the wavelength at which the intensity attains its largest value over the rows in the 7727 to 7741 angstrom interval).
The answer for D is 37.3 angstrom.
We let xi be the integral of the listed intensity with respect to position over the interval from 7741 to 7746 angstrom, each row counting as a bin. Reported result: 73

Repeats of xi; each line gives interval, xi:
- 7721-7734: 190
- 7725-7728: 44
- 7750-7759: 134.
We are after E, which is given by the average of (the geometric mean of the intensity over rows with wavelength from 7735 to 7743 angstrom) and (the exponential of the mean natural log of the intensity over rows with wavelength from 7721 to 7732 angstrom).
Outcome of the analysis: 14.8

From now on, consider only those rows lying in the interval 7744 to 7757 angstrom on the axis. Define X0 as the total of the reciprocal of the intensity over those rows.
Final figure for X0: 0.48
